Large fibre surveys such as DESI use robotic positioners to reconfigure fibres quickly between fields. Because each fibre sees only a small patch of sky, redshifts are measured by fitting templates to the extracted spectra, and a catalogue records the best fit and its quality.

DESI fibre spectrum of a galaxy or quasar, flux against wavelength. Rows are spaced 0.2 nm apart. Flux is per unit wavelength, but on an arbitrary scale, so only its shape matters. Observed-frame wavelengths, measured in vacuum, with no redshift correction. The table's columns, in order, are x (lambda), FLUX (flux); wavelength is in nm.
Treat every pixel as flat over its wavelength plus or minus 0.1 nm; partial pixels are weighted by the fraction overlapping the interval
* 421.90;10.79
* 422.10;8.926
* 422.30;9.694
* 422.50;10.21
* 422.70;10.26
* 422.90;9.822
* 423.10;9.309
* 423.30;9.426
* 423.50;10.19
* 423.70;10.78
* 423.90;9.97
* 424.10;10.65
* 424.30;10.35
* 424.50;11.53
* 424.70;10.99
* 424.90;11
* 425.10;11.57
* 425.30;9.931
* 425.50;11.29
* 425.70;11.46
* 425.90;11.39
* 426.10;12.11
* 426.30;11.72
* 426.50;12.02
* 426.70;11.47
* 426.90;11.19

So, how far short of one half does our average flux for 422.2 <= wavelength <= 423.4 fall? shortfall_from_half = -9.3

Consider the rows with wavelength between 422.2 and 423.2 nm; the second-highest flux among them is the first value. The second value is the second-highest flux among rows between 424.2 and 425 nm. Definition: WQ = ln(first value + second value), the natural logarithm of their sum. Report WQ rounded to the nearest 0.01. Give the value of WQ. 3.05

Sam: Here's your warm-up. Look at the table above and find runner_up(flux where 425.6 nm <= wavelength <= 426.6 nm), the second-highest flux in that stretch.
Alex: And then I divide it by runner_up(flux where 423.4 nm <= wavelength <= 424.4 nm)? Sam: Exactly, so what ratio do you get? 1.13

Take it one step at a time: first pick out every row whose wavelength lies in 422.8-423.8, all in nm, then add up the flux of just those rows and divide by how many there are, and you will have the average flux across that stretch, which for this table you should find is 9.9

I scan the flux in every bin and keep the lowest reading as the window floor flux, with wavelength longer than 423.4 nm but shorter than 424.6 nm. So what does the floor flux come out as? 9.97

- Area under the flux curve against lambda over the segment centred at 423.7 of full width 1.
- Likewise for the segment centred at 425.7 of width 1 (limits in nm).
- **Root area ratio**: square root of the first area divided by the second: 0.953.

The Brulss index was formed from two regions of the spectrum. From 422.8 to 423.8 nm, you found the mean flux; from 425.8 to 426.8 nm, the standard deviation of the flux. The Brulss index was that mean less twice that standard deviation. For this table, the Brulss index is 9.3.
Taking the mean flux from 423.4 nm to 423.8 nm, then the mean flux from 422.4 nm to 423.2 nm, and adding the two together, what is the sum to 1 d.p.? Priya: 20.4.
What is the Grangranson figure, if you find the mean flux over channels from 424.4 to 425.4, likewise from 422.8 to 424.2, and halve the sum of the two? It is 10.5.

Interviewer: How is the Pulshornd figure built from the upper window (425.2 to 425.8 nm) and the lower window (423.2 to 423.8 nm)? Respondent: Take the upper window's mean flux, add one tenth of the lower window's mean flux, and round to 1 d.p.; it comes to 11.9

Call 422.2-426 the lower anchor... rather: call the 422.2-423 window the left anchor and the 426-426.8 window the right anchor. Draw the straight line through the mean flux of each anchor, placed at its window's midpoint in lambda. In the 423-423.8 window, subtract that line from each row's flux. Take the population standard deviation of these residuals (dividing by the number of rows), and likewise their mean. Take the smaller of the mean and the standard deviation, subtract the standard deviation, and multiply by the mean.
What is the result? 0.43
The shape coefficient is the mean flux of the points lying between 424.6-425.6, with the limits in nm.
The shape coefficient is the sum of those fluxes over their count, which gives 11.0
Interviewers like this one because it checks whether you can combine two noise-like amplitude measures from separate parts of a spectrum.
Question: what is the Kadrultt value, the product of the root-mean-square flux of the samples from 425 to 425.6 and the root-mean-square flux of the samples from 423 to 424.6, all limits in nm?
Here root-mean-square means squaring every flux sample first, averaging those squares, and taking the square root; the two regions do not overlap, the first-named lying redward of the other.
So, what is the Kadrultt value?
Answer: 113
